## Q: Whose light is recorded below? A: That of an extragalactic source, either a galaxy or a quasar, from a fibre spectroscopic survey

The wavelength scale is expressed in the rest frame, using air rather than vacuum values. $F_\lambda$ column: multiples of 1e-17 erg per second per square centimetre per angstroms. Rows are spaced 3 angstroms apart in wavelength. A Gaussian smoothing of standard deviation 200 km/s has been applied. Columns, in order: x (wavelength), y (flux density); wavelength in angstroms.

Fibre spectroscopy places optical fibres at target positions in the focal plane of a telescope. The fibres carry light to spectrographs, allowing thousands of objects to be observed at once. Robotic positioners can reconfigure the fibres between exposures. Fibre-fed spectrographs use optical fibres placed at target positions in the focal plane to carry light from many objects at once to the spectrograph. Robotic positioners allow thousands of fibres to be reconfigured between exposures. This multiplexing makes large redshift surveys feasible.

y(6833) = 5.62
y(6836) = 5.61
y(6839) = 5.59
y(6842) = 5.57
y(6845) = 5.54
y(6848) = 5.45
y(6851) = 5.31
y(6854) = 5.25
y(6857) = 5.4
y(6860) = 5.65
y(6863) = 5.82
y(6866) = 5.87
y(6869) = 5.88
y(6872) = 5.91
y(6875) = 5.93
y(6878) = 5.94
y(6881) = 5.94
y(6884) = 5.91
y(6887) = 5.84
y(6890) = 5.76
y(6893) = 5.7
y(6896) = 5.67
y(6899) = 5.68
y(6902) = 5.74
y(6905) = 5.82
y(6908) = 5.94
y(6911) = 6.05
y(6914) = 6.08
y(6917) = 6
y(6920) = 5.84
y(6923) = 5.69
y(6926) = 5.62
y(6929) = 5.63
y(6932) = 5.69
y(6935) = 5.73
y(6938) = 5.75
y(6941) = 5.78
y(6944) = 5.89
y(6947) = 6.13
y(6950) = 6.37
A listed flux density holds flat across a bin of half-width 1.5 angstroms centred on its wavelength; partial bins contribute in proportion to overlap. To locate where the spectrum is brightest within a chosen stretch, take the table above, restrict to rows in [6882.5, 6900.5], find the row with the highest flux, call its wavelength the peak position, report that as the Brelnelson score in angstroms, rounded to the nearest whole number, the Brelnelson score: 6884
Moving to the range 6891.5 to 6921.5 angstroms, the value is 6914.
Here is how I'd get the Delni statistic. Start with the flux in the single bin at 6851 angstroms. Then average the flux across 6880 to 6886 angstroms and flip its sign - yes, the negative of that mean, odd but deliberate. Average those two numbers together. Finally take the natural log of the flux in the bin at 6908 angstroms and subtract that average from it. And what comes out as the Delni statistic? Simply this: 2.09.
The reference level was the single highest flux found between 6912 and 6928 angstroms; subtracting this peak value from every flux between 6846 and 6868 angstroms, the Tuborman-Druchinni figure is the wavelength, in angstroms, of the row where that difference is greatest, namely 6866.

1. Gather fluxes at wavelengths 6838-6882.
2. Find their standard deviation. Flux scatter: 0.24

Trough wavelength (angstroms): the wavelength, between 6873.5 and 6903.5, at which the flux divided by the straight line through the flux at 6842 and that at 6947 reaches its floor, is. 6899 angstroms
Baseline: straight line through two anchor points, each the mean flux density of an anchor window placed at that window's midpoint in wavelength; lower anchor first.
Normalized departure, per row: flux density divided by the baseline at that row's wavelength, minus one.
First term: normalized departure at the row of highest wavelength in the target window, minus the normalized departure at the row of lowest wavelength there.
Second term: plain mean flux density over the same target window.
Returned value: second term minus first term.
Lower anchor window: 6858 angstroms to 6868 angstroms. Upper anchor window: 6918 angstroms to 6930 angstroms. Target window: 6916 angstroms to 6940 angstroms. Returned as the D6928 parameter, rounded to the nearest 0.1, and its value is 5.8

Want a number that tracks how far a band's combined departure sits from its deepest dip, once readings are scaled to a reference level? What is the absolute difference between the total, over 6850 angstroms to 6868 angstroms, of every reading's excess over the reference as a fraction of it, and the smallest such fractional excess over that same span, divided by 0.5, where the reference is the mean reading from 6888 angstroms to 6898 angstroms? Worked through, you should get 0.18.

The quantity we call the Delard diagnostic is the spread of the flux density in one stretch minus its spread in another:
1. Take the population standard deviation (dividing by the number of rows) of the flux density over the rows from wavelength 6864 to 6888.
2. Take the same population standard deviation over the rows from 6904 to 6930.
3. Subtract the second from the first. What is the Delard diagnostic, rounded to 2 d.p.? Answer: -0.13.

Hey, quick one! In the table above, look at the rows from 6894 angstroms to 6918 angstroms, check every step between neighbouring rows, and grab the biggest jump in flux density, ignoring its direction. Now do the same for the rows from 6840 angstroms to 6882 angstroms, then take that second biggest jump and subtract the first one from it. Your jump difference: 0.13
